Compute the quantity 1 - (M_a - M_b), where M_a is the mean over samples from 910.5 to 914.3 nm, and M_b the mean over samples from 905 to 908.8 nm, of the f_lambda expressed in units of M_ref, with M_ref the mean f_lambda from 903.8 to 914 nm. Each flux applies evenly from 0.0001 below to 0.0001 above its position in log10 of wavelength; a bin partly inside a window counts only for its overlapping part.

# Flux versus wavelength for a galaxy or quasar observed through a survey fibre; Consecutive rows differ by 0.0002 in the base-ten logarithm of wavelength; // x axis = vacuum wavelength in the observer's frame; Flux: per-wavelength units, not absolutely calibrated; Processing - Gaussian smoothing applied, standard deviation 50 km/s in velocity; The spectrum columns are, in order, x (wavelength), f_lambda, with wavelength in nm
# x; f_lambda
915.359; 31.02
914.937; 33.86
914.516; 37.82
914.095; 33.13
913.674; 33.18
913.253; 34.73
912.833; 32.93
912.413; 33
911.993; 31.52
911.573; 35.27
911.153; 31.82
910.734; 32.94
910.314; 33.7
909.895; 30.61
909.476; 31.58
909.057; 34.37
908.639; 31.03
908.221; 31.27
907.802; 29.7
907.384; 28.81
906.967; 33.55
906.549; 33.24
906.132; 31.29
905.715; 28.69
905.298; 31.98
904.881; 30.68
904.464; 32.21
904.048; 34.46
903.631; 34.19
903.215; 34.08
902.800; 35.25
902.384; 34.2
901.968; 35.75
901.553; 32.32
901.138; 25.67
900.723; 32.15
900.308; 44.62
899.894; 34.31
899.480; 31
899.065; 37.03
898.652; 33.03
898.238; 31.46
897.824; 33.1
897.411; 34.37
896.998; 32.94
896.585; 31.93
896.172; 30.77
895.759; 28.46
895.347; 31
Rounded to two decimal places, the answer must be 0.93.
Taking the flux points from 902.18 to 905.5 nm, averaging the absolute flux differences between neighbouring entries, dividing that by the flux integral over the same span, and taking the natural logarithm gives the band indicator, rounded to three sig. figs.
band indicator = -4.62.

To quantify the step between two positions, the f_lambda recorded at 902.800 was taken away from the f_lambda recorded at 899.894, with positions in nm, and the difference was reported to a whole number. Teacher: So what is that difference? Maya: -1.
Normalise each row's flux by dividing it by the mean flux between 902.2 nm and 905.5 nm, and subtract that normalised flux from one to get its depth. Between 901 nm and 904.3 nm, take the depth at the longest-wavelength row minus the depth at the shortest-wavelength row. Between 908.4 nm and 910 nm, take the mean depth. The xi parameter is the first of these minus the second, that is -0.31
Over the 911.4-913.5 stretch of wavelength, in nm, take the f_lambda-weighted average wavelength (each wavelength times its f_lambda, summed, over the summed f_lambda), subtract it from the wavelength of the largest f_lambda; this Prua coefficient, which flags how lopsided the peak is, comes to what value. -0.84 nm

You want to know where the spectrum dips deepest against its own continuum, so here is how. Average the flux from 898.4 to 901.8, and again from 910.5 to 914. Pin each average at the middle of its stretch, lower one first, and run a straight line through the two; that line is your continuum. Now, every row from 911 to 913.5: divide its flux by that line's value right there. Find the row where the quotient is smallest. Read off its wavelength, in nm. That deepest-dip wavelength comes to 911.993 nm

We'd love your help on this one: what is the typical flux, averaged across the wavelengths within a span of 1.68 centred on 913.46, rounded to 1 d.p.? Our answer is 33.5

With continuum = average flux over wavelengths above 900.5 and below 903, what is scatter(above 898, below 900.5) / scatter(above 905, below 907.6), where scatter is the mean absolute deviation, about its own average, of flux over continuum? 2.22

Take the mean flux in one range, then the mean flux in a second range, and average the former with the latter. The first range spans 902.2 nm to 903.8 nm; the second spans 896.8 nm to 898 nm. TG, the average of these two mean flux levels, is 34.0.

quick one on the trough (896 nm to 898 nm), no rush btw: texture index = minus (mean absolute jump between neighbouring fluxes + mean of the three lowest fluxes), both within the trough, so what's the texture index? -33.1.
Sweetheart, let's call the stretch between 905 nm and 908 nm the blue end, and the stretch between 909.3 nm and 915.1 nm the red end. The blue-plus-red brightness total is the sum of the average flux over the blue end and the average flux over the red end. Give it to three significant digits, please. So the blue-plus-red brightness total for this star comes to 64.3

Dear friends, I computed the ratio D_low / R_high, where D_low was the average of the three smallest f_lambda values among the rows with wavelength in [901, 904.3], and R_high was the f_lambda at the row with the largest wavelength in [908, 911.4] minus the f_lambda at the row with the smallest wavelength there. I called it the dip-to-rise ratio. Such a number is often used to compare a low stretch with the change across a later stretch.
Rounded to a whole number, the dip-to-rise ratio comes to 56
